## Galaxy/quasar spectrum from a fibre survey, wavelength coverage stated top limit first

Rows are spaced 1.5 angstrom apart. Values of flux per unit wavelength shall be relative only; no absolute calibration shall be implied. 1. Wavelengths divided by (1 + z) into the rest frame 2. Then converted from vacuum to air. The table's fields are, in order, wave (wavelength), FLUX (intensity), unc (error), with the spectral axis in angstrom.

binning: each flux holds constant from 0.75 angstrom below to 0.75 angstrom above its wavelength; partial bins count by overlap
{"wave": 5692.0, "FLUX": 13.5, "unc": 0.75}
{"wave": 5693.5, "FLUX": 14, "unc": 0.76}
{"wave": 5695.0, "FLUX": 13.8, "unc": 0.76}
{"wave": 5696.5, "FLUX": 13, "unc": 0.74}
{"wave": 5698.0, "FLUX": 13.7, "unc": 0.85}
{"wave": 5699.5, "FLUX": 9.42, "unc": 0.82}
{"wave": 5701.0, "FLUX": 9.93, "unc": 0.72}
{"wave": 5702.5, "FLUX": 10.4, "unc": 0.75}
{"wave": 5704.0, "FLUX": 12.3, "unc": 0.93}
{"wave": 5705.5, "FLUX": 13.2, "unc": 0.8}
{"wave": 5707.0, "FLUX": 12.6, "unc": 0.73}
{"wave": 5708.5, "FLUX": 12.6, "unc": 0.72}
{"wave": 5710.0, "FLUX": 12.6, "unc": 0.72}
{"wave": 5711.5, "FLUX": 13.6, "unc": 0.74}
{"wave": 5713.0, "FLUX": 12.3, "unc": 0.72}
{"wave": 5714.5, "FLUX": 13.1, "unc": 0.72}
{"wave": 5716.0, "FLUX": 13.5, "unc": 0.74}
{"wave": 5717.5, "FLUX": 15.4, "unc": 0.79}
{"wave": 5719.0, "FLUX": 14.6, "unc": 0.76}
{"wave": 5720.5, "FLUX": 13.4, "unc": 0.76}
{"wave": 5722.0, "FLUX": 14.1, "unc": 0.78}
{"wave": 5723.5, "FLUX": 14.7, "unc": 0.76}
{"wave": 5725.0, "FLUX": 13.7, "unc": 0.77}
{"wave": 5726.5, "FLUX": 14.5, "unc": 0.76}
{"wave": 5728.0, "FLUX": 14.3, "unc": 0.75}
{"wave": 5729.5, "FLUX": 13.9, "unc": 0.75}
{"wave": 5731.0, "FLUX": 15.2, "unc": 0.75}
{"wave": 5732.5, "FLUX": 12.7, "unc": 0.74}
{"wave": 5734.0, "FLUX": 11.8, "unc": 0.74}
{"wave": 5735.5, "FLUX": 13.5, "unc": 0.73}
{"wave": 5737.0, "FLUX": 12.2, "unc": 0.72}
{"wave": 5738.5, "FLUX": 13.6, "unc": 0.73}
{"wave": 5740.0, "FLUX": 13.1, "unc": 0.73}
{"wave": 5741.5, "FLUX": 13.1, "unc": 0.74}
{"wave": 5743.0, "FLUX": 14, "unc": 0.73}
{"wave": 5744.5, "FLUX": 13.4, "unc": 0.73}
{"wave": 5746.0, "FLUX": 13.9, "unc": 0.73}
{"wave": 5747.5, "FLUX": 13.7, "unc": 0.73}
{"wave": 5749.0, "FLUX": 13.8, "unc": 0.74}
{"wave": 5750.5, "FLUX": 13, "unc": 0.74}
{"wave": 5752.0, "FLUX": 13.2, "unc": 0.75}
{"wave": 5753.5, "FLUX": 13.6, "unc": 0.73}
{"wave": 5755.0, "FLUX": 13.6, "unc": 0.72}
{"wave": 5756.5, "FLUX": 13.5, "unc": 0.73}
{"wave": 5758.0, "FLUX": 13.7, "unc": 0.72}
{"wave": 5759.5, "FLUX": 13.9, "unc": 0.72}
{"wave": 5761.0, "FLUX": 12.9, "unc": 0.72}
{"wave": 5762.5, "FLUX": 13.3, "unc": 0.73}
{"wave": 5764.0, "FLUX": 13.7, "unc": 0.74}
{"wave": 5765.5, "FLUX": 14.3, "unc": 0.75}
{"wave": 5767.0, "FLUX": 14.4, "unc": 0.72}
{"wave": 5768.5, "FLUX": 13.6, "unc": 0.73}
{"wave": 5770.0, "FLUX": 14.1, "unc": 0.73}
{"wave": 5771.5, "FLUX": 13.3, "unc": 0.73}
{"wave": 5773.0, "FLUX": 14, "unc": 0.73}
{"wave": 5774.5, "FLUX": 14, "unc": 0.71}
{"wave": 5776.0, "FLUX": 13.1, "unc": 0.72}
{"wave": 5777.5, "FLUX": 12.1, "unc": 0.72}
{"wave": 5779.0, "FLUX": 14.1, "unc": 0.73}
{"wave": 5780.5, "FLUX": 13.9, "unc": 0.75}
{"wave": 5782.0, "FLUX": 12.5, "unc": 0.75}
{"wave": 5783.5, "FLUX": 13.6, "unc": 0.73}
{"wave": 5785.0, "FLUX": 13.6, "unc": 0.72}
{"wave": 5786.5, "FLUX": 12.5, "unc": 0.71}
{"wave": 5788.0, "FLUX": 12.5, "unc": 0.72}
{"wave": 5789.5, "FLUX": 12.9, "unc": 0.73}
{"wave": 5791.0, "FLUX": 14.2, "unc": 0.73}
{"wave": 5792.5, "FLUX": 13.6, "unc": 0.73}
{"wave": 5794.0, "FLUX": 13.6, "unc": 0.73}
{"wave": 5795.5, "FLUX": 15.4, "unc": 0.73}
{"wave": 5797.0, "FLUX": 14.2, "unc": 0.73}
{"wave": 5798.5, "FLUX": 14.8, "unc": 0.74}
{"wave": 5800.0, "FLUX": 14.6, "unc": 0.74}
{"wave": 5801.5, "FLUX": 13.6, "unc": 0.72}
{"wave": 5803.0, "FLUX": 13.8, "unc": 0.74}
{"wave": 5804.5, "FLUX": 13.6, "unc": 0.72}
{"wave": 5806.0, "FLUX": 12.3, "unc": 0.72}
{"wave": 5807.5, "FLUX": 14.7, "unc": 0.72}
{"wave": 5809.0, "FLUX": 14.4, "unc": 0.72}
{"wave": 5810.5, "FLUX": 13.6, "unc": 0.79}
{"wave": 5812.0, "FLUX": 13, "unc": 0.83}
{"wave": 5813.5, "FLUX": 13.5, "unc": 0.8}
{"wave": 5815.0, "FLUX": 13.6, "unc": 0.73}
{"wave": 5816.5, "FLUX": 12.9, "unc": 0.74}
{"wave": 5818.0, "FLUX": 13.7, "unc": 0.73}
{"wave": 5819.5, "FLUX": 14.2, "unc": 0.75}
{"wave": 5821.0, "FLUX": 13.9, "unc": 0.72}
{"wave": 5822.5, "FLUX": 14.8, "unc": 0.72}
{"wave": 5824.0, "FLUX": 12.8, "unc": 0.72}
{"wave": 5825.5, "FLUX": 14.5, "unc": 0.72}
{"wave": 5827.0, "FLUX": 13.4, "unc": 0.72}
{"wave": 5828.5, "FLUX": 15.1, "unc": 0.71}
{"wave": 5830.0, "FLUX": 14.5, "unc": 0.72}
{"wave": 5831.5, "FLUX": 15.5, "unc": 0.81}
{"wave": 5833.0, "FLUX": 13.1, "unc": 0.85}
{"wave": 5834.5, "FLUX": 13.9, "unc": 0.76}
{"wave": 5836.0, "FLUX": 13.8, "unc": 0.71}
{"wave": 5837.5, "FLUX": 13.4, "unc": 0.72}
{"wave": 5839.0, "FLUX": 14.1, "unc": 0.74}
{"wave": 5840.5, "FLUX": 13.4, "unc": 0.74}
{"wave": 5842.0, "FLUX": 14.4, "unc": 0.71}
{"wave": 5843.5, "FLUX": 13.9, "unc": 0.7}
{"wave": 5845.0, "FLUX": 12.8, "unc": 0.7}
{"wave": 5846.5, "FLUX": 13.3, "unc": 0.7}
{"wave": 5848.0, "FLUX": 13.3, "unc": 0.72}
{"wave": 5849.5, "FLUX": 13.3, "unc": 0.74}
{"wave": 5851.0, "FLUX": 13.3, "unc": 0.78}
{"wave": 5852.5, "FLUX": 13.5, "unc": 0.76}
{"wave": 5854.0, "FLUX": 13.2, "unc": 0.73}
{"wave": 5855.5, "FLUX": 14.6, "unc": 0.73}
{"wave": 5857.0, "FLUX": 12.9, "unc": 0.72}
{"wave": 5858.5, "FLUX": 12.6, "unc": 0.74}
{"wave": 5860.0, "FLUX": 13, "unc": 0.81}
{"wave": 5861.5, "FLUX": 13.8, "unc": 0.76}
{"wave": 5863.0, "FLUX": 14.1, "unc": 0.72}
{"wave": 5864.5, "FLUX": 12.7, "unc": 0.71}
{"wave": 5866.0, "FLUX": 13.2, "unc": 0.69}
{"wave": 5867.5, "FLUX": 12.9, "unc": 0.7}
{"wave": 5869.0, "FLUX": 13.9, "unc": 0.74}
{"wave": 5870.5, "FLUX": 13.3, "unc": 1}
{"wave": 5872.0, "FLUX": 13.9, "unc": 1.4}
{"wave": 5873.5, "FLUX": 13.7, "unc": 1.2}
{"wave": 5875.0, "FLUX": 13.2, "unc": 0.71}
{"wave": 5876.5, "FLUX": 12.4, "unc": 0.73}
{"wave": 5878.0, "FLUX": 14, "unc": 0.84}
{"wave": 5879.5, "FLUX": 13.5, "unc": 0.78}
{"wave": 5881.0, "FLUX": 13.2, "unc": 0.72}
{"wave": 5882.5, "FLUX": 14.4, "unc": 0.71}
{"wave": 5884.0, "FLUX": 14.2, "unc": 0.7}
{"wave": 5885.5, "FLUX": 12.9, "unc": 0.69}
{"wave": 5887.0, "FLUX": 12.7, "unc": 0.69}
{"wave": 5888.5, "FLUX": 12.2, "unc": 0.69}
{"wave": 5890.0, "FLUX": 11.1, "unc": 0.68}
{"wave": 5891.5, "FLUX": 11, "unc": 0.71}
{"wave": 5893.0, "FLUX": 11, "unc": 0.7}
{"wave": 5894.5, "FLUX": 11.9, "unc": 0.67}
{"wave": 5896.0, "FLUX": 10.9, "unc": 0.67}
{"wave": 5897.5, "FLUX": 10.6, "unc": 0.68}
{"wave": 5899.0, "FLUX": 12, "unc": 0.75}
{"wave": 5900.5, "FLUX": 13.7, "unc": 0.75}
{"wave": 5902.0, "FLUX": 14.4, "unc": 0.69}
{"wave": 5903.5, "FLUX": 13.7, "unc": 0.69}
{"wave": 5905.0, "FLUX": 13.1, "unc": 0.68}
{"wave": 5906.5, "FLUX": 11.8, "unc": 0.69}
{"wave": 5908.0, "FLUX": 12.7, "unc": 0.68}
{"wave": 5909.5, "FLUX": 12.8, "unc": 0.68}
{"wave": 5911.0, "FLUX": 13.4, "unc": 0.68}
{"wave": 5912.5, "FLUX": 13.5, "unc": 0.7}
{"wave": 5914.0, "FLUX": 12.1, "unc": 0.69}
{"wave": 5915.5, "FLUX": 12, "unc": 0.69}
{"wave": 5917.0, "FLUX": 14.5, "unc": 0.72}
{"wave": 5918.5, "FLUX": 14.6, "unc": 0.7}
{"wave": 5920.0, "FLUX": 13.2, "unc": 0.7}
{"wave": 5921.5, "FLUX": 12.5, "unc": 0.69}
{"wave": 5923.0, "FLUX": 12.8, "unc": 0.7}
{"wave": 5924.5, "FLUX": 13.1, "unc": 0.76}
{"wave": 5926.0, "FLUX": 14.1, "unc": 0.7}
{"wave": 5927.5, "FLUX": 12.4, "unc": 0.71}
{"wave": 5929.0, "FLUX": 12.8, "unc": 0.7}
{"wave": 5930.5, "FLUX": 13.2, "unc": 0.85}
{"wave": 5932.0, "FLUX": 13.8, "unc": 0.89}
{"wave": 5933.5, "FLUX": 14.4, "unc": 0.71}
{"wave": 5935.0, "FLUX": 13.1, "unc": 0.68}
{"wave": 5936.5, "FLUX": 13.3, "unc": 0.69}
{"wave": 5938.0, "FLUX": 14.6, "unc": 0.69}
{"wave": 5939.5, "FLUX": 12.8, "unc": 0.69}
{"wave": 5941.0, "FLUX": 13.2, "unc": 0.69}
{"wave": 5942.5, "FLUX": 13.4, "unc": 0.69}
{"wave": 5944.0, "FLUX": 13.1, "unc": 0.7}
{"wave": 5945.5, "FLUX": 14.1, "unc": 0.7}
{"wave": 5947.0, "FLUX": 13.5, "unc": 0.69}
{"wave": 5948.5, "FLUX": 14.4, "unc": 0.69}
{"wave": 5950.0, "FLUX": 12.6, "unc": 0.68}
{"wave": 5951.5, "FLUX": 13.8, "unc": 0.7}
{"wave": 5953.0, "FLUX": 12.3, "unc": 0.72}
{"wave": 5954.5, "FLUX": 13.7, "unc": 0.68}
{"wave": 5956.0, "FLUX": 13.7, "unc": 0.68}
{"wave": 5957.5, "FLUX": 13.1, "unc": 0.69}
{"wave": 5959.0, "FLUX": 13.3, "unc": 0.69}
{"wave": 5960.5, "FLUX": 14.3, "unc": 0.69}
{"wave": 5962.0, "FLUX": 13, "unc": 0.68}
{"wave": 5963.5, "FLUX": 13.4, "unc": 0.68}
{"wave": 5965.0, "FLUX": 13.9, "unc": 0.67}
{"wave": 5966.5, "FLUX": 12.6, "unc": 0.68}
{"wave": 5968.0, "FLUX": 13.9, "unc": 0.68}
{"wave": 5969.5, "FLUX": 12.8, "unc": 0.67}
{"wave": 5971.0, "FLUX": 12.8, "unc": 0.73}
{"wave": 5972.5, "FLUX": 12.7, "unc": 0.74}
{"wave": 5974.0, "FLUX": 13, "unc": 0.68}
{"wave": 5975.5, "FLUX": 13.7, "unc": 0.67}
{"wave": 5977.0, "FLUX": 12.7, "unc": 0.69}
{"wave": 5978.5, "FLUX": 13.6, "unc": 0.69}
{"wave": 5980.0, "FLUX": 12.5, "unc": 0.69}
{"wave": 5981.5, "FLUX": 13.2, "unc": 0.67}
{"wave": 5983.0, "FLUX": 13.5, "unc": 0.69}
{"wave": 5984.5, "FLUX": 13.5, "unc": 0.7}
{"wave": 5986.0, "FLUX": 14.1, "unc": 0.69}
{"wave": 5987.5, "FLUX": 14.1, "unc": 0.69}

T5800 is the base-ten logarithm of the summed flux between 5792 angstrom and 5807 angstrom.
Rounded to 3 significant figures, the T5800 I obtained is 2.14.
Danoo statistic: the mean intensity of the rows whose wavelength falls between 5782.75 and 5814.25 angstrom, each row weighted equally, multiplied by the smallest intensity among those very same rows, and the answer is 169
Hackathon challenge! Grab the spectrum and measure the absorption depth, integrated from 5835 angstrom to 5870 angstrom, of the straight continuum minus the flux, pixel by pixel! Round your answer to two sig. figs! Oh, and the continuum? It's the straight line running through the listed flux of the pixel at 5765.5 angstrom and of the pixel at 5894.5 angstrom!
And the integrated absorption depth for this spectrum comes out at -27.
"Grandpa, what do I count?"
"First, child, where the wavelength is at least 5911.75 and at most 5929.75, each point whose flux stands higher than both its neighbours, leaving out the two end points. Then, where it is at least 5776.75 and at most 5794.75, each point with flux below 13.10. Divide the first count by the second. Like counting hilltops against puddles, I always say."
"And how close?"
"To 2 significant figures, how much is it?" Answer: 0.40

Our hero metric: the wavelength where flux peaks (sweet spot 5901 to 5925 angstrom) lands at 5918.5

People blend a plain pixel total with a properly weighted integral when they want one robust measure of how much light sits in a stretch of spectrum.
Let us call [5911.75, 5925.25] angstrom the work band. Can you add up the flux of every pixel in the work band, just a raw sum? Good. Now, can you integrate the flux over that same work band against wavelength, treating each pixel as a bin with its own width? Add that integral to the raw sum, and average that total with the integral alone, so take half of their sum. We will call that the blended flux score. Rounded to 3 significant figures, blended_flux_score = 237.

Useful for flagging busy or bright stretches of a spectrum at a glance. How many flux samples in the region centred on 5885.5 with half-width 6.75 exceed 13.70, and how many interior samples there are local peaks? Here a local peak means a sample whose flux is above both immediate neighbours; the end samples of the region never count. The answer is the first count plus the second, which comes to 3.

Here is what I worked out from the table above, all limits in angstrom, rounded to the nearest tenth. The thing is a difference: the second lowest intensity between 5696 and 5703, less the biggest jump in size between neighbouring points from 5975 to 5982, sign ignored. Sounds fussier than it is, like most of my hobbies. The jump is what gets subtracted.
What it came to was 8.8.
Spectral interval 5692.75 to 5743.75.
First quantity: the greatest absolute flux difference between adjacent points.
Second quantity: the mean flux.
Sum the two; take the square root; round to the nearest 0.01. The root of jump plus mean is 4.18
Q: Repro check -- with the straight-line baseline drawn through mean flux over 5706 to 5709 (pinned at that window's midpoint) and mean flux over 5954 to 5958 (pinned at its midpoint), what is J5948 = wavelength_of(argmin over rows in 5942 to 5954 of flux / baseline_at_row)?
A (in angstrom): 5953.0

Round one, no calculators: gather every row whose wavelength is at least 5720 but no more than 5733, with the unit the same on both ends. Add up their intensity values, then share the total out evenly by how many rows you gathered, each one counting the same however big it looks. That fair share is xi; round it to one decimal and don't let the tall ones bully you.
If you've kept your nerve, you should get 14.1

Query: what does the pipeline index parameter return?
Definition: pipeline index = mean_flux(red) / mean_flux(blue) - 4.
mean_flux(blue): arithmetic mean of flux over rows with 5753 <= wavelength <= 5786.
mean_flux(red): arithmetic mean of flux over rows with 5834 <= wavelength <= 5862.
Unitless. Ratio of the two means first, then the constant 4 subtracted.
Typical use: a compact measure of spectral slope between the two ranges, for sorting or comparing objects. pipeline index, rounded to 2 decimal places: -3.01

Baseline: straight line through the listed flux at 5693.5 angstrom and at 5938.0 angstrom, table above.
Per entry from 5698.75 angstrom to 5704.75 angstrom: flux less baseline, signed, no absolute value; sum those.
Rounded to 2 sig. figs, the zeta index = -14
